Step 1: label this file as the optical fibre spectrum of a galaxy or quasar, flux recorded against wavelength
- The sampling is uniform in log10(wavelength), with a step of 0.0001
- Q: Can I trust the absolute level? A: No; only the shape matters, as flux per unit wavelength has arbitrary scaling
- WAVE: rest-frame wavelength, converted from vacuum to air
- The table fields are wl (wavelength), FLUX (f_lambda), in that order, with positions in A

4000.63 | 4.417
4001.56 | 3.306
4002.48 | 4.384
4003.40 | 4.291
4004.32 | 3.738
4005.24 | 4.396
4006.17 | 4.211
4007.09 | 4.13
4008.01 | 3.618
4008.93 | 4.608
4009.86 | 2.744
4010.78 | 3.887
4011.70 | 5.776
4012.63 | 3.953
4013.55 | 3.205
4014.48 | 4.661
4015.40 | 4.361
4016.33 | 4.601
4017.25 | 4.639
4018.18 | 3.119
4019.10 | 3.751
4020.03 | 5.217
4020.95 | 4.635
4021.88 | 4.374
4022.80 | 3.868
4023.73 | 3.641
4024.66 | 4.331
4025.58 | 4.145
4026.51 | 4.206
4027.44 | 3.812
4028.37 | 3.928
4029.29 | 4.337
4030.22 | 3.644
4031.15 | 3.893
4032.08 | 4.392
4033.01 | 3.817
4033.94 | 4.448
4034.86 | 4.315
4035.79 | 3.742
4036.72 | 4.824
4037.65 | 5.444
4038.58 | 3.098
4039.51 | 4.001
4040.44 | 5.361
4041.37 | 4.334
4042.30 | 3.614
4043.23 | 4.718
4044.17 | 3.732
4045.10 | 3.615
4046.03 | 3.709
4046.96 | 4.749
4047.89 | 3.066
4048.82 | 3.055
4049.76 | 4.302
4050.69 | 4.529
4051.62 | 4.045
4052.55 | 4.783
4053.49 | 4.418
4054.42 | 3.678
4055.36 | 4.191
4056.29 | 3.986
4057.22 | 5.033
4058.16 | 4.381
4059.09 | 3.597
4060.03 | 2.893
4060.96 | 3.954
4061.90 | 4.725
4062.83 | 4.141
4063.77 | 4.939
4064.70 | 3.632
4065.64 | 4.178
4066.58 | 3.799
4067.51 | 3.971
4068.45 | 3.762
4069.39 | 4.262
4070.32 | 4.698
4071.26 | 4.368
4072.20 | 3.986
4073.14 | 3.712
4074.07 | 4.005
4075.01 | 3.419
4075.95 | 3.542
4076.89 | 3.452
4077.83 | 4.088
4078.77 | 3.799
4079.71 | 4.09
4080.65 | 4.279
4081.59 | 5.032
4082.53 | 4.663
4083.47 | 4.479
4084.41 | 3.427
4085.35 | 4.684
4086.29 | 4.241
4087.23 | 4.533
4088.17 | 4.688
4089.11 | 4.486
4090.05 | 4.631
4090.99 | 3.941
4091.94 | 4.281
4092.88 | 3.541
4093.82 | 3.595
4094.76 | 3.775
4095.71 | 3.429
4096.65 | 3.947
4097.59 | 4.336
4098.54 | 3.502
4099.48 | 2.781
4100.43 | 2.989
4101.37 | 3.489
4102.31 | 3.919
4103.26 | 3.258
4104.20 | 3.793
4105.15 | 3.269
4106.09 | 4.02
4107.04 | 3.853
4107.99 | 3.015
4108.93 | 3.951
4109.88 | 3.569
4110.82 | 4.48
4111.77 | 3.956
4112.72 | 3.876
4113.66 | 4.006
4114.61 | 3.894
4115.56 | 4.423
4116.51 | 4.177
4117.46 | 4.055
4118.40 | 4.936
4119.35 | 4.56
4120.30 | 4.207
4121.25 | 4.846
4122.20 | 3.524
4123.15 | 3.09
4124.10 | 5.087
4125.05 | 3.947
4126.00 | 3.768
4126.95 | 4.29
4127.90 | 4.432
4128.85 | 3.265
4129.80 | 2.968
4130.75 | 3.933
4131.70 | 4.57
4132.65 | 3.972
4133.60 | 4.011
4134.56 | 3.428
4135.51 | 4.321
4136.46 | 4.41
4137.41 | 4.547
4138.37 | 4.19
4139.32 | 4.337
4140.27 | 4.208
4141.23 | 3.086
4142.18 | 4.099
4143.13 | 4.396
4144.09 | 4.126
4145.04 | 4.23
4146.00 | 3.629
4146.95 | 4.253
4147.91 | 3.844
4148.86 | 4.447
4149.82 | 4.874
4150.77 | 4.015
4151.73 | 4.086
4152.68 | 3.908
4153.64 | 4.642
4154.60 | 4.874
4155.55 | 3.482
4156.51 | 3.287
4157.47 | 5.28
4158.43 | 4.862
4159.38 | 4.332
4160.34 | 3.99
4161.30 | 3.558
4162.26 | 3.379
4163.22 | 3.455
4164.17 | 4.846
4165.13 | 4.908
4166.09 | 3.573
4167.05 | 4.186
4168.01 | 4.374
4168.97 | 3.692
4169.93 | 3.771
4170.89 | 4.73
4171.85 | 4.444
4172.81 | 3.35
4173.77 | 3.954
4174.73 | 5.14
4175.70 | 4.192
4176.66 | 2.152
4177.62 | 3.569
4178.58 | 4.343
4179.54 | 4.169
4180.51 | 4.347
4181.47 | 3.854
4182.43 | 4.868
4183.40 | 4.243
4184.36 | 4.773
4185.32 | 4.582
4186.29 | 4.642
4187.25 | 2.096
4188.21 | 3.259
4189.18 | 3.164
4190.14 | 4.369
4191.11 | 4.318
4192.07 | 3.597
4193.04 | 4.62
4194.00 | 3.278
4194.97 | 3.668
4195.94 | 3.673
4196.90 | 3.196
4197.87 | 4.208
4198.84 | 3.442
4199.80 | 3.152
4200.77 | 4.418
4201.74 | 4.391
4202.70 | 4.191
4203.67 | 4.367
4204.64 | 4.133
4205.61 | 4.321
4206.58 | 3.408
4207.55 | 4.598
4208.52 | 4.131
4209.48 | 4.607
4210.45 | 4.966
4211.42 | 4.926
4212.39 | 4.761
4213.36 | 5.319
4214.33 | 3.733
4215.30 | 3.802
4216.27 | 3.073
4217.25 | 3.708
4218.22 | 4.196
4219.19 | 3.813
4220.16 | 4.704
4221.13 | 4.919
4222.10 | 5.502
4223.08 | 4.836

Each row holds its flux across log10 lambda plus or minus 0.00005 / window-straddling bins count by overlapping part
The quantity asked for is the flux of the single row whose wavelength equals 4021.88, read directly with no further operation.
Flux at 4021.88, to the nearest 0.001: 4.374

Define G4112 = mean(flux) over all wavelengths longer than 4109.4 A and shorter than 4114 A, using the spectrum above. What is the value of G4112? 4.0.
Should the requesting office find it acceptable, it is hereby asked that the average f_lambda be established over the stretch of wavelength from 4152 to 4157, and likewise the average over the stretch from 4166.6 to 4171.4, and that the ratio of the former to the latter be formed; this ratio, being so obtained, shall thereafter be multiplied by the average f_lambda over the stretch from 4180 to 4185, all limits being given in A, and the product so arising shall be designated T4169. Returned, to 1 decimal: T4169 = 4.3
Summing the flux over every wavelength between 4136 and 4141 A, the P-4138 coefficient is 22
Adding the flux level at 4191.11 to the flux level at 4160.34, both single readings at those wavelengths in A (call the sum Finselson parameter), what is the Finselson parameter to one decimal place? 8.3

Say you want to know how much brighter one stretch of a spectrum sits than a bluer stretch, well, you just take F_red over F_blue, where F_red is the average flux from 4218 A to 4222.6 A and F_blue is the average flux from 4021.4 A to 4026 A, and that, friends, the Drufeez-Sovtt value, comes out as 1.14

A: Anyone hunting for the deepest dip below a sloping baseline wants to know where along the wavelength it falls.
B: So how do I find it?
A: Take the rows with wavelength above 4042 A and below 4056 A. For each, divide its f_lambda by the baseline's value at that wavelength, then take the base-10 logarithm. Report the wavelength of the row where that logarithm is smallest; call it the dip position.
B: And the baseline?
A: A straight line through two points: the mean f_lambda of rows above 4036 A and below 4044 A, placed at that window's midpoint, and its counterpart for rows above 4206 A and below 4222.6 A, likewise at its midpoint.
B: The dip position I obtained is 4048.82 A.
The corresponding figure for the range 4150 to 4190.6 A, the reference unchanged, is 4187.25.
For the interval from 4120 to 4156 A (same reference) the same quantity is 4129.80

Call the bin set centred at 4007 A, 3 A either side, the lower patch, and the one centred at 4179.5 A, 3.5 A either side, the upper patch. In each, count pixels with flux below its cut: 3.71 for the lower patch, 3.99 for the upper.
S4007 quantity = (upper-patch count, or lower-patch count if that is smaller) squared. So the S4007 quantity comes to 4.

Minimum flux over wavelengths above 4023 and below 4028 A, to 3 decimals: 3.641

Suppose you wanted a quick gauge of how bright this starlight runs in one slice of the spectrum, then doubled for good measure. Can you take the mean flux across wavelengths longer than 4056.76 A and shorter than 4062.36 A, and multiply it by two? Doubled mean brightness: 8.2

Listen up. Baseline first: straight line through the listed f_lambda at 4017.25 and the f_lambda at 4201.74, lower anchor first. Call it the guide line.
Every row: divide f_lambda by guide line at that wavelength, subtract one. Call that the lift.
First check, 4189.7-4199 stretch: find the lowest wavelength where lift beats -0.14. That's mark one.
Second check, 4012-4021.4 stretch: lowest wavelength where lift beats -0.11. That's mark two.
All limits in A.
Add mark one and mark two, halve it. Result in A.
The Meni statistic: 4102.3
